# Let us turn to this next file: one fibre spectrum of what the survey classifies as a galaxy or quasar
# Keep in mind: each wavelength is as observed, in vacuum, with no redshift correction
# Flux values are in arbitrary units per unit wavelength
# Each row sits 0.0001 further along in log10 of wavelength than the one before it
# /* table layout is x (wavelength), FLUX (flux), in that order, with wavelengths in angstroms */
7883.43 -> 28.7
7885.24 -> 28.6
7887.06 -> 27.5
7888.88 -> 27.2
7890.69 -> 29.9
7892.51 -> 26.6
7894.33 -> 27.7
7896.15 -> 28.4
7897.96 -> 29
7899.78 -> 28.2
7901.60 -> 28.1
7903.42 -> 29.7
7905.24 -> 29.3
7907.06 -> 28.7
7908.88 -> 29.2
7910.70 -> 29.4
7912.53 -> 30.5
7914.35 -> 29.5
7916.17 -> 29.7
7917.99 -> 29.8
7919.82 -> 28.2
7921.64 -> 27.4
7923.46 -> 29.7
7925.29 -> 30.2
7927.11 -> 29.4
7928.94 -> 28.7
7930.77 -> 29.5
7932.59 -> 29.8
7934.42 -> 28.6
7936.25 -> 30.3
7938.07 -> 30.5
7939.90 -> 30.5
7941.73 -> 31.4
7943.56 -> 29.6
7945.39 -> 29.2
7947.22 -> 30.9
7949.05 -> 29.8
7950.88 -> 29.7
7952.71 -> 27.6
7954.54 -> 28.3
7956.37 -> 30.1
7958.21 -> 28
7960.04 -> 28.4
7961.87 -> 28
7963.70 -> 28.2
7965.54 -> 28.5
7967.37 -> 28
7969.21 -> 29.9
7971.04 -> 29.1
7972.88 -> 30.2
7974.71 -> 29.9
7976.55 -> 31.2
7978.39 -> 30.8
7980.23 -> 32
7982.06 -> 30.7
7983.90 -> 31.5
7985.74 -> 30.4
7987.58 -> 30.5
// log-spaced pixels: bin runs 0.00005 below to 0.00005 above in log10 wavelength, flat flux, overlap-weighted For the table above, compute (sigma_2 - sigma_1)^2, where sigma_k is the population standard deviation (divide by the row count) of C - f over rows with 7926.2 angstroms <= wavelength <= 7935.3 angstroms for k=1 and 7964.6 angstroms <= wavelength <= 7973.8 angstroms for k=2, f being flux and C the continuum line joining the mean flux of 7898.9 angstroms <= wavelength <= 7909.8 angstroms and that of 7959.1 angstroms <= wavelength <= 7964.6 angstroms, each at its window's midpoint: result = 0.15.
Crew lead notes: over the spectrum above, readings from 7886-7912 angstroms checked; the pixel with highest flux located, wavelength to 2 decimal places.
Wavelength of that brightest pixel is 7890.69 angstroms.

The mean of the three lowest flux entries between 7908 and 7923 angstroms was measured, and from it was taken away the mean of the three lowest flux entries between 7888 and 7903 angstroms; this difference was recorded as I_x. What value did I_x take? 1.1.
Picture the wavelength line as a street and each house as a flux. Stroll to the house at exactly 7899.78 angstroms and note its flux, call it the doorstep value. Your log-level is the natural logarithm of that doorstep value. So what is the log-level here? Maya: 3.34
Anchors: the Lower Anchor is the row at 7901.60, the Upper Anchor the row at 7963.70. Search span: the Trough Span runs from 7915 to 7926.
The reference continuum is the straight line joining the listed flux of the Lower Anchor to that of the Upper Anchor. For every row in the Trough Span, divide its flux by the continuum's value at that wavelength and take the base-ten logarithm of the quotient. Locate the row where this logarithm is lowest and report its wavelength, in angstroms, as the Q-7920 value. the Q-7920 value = 7921.64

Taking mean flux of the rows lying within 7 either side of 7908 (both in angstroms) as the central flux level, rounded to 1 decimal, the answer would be 29.3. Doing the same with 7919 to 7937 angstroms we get 29.2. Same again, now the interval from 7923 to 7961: 29.5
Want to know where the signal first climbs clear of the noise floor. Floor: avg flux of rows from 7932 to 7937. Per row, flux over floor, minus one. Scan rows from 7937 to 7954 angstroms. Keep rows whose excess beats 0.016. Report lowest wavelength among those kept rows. 7938.07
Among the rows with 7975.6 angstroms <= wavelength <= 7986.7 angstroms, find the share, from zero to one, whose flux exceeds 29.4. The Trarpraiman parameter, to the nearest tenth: 1.0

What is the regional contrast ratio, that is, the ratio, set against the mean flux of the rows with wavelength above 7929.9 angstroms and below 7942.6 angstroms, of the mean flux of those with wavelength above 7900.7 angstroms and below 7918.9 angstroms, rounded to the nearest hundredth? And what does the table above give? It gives 0.98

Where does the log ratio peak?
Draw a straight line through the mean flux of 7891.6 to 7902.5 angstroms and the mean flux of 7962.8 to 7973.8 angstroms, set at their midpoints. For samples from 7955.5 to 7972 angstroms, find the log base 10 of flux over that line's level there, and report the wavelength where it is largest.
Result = 7956.37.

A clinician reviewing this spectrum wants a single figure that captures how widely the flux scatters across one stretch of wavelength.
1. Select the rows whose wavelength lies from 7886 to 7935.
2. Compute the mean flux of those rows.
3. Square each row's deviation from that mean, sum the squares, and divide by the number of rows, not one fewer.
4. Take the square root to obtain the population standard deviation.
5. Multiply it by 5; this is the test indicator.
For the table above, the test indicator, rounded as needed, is 4.9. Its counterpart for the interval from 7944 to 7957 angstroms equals 5.2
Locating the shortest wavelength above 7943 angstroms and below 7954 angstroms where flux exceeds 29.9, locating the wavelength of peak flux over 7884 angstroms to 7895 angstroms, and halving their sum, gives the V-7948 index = 7919.0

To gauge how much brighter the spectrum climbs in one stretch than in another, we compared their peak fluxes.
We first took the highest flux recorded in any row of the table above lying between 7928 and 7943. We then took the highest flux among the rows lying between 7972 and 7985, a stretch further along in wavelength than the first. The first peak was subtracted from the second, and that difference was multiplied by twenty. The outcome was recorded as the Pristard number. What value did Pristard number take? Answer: 12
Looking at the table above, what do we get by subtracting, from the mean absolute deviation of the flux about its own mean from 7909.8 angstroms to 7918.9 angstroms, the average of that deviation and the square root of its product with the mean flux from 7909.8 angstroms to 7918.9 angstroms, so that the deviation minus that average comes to -1.3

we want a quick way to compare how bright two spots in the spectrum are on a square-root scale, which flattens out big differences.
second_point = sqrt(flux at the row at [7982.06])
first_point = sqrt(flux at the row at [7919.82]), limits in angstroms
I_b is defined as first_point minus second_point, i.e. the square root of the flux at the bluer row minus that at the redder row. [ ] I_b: -0.23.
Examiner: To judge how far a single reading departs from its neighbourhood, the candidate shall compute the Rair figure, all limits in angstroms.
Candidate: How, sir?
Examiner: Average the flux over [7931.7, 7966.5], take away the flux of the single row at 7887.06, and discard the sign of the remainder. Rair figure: 1.8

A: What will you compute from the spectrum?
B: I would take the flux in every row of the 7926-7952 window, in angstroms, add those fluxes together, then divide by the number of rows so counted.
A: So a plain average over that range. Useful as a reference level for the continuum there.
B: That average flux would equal 29.8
